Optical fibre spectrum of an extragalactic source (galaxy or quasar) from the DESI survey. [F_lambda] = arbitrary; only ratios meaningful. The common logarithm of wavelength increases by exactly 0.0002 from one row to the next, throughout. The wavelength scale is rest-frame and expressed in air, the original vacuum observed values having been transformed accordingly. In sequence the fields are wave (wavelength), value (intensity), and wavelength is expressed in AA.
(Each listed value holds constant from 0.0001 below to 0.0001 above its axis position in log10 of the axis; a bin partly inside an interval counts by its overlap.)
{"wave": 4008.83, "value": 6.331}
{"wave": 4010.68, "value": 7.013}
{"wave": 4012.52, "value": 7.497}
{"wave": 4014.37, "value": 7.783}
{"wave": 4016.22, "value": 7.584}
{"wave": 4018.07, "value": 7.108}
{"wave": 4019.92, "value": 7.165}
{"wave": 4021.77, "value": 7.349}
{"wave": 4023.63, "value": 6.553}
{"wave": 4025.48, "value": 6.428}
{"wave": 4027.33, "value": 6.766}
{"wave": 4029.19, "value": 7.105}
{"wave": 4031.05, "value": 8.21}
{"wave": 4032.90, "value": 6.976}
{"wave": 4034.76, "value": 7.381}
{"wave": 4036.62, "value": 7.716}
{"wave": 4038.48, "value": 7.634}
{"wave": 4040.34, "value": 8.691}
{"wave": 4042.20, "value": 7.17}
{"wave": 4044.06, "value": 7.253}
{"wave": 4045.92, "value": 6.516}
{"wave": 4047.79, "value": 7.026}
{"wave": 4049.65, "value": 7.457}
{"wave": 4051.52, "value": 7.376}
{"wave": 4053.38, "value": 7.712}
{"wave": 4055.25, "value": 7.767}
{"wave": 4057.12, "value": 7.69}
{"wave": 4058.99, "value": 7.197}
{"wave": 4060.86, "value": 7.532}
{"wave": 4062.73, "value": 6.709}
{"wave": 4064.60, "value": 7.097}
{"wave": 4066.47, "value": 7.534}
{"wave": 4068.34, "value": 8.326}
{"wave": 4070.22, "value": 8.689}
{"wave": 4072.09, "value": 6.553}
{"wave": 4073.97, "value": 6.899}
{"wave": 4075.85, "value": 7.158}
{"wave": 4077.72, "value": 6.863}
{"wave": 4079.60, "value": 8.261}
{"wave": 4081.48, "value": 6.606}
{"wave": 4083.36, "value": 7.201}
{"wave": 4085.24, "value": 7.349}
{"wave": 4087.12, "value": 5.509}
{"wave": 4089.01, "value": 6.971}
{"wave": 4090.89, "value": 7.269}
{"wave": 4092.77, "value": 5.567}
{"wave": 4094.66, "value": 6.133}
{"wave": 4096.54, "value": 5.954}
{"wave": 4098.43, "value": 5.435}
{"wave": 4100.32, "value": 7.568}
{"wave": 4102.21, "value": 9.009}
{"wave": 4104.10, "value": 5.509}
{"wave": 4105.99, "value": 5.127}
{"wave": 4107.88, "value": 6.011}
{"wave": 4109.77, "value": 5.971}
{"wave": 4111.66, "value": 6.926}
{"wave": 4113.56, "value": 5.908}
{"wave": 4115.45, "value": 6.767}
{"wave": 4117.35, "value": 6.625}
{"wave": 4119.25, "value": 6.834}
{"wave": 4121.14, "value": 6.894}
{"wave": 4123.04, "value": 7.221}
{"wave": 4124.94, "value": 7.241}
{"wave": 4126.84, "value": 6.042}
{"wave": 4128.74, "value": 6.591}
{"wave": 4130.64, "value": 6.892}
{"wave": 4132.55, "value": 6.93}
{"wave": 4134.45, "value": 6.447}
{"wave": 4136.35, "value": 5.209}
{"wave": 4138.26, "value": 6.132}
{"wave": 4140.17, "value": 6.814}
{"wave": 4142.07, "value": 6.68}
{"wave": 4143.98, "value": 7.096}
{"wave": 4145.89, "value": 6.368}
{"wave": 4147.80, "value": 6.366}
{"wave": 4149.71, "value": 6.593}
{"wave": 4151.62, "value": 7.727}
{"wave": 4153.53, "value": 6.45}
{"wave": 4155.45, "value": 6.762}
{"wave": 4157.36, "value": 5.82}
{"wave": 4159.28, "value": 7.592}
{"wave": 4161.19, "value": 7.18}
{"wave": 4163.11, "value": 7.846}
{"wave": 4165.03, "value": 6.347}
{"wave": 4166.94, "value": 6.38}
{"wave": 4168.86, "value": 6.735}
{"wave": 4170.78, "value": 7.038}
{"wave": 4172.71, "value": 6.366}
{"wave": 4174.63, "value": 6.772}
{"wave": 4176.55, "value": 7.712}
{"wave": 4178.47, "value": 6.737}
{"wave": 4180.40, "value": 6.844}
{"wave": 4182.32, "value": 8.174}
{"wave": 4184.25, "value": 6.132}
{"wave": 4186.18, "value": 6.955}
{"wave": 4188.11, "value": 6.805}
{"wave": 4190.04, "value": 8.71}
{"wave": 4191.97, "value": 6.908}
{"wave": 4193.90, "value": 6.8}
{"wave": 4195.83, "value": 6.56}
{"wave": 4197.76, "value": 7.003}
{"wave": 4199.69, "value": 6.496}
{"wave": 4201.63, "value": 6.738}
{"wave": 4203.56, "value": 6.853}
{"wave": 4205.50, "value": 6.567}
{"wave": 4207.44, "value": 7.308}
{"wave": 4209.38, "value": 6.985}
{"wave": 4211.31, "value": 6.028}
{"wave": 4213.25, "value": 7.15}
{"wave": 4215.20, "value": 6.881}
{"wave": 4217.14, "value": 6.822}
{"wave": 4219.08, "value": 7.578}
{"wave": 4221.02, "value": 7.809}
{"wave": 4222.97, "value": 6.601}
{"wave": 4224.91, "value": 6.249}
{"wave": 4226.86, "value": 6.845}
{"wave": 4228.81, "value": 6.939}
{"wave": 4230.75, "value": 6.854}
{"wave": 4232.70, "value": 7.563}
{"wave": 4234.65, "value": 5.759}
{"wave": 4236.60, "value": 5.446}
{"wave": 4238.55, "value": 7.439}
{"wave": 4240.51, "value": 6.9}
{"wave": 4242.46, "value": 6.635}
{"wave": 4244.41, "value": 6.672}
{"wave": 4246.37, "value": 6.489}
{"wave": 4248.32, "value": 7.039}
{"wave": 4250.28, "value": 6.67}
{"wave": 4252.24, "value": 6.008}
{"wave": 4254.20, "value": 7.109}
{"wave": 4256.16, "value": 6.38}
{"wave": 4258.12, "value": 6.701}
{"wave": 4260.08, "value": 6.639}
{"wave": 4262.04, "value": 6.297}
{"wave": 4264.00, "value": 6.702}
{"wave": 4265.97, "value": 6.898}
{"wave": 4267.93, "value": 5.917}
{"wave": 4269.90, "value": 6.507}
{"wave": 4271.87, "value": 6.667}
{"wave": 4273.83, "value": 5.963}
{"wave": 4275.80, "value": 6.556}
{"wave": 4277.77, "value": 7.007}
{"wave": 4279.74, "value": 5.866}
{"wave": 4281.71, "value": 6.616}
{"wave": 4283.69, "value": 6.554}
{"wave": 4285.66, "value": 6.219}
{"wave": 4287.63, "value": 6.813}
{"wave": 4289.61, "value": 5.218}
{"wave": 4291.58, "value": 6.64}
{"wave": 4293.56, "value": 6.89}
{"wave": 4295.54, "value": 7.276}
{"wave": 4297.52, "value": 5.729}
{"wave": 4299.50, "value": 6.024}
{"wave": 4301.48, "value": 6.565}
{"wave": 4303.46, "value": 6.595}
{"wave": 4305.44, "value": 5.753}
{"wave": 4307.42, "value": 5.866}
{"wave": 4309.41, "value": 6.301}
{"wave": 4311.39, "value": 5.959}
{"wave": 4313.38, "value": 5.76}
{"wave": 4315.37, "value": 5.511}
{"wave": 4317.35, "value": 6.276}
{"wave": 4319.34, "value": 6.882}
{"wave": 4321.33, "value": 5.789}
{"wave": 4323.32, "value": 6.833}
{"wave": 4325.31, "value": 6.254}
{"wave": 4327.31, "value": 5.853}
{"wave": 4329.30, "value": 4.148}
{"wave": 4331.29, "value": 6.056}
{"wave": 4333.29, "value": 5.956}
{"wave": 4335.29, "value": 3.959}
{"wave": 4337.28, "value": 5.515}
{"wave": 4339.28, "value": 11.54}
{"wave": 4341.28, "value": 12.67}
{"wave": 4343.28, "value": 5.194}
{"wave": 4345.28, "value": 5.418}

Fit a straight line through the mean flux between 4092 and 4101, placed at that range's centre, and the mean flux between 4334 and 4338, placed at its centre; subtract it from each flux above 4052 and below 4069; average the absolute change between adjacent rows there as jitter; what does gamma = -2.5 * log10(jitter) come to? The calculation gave 0.92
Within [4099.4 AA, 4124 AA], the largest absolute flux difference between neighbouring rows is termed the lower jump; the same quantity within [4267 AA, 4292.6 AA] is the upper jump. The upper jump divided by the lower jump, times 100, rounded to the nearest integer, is 46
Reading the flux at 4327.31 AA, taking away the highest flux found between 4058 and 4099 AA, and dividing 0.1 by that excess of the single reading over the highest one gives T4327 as -0.035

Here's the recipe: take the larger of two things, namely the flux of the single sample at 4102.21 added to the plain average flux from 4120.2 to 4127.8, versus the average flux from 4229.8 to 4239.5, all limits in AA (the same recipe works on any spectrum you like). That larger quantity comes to 15.9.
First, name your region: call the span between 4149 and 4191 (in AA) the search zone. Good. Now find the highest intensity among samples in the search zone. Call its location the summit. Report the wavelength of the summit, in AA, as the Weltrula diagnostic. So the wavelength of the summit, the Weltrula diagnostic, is 4190.04 AA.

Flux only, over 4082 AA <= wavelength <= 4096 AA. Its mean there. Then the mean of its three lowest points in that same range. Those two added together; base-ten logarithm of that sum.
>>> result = 1.090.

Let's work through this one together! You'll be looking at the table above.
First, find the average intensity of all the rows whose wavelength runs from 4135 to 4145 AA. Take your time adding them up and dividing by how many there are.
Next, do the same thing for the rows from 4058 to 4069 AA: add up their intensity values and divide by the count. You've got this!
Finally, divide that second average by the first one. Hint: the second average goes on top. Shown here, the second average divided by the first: 1.16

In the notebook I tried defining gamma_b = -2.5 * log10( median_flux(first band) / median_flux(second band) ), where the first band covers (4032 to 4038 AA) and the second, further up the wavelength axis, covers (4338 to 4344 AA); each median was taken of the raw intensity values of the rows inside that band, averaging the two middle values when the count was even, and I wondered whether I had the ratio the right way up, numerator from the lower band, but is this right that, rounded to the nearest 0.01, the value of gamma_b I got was 0.49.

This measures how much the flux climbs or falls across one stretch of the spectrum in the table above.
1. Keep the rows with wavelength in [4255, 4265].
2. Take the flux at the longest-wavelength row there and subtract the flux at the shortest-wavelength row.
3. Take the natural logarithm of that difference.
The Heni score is -1.1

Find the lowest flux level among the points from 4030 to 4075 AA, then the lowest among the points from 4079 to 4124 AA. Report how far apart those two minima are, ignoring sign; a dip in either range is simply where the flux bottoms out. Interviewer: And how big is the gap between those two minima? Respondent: 1.4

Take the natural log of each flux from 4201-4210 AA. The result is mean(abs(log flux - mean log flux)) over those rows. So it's 0.030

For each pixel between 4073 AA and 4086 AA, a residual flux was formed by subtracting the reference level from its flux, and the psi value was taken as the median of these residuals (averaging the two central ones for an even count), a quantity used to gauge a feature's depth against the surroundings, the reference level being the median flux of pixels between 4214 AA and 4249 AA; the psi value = 0.3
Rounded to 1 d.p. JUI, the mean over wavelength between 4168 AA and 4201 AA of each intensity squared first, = 49.2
